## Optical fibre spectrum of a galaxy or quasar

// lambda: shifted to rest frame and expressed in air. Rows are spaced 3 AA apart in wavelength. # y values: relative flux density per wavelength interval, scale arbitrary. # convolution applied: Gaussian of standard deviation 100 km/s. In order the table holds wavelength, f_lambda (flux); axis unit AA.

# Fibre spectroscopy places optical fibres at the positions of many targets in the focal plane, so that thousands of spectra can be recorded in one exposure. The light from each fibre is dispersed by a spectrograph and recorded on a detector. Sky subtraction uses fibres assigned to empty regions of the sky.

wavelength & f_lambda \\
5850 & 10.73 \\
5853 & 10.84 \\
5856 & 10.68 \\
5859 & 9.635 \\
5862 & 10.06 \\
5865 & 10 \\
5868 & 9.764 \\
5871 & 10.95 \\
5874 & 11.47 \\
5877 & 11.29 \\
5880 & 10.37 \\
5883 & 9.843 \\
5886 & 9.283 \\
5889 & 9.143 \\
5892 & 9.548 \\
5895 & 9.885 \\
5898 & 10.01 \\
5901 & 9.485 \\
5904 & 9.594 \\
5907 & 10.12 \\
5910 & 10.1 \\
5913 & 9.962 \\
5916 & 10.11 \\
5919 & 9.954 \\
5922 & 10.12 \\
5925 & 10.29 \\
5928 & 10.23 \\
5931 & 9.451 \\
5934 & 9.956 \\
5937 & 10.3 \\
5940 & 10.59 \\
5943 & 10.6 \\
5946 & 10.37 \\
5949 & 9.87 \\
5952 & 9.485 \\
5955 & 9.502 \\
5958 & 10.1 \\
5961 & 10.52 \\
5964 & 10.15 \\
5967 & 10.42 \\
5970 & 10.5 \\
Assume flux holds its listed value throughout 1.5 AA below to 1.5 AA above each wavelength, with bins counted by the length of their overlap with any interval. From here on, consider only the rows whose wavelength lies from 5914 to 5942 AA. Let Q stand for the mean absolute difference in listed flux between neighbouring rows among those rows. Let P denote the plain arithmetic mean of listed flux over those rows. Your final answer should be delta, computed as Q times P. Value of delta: 3.1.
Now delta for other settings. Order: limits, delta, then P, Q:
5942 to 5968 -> 3.5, 10.1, 0.35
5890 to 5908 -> 3.2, 9.8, 0.32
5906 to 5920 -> 1.2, 10.0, 0.12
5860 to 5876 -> 5.2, 10.4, 0.50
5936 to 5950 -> 2.7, 10.3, 0.26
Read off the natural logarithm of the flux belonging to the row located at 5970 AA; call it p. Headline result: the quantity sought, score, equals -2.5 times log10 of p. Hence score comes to -0.928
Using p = 2.35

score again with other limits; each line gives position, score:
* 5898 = -0.906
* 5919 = -0.903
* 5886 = -0.870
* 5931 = -0.879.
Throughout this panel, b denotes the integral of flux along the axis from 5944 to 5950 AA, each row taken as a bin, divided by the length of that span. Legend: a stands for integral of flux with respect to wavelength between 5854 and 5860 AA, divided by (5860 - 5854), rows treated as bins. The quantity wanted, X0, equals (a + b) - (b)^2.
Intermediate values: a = 10.3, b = 10.2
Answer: -83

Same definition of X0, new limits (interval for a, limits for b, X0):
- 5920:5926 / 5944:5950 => -83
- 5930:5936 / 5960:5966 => -87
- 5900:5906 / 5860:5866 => -80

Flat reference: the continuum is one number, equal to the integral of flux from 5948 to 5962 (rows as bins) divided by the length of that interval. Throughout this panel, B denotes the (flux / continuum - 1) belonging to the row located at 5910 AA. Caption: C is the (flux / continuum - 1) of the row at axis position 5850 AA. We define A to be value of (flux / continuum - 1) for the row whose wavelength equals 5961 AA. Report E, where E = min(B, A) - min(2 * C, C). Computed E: -0.06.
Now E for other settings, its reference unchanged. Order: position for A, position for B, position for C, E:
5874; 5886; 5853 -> -0.16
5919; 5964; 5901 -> 0.09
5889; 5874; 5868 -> -0.05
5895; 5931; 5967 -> -0.10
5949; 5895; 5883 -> 0.01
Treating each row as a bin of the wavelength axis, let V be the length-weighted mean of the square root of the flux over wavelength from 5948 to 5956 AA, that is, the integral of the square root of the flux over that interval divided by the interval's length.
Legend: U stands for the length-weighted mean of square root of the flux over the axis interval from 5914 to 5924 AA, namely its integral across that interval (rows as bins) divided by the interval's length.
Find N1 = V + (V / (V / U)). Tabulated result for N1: 6.27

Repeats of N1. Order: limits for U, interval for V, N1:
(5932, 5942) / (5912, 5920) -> 6.37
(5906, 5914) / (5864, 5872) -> 6.37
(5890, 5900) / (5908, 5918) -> 6.30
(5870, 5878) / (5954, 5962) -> 6.52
